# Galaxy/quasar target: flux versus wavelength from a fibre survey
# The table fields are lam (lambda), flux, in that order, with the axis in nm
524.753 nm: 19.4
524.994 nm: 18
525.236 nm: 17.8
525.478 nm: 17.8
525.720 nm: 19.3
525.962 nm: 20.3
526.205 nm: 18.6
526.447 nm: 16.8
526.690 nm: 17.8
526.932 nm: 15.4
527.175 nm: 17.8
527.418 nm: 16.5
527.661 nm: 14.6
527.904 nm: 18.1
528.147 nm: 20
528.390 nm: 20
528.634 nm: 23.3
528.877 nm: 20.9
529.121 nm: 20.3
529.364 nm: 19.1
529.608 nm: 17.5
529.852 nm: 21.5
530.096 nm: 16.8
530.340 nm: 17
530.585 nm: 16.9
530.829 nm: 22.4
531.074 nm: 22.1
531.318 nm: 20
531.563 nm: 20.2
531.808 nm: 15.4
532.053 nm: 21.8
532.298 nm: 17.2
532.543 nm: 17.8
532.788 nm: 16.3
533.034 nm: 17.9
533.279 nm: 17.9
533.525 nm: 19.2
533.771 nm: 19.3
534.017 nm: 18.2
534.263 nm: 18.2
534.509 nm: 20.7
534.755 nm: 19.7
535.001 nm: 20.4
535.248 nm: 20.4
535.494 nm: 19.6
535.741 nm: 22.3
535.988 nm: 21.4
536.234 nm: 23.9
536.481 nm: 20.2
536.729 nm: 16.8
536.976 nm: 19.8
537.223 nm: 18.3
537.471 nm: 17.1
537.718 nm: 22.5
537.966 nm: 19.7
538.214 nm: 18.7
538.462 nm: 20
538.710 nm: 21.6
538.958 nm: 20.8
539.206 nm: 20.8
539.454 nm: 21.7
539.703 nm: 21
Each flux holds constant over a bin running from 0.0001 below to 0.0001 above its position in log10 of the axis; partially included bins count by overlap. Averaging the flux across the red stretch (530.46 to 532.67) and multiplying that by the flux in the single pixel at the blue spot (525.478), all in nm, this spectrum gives 344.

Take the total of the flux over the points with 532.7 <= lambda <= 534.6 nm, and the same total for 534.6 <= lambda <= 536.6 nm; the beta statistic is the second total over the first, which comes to 1.14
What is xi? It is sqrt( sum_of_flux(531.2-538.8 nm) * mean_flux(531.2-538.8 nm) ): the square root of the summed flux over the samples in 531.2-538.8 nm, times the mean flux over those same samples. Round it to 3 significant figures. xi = 108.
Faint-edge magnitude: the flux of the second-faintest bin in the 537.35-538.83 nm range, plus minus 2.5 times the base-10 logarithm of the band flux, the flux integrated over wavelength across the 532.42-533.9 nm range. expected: 15.1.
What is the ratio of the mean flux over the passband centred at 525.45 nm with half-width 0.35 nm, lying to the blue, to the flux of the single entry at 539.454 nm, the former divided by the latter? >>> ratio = 0.84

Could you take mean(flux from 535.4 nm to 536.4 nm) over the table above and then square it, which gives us 475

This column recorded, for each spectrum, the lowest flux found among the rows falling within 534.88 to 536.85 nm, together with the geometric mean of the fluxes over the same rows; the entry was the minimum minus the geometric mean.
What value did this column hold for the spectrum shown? -3.7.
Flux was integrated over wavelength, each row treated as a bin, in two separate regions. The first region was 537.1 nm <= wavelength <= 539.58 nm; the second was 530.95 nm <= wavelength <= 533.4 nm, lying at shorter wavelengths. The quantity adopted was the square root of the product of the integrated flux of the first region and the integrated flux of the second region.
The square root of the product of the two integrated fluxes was 47.8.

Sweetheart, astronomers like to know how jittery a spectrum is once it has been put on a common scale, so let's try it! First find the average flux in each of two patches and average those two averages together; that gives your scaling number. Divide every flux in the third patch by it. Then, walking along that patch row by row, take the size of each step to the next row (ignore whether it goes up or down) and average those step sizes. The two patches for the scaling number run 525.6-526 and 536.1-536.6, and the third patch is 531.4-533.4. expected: 0.13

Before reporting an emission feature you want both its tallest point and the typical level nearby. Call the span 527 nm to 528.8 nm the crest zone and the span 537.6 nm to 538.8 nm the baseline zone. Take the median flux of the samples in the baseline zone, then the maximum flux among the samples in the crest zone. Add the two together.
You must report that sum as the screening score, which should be 43.3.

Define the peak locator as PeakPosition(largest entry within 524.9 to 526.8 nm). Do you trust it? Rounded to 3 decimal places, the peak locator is 525.962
